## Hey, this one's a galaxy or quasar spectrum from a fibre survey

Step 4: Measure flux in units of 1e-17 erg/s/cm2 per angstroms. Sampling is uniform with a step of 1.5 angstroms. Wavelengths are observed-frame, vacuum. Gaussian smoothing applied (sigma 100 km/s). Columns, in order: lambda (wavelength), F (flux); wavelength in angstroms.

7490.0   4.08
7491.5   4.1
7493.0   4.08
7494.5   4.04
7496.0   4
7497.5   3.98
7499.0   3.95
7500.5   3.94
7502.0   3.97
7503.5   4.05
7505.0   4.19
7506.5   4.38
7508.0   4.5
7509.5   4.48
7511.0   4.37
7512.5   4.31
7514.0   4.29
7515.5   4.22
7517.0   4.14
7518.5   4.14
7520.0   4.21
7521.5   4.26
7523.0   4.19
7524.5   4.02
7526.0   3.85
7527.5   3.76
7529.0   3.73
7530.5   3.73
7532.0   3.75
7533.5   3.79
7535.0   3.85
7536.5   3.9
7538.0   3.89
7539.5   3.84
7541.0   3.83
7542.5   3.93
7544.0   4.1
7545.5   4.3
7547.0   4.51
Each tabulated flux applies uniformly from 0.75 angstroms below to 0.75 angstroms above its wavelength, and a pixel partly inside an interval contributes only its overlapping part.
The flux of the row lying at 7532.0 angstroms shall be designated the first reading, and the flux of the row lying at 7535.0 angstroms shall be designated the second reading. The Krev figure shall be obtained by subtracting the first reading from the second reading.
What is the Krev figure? 0.10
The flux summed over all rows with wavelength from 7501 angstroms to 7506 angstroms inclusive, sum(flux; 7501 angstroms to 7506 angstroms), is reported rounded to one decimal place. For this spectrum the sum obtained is 12.2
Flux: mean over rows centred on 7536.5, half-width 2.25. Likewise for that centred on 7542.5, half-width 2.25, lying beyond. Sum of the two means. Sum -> 7.83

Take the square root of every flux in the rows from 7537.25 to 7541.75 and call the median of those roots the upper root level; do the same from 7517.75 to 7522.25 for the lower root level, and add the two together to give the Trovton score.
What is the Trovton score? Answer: 4.01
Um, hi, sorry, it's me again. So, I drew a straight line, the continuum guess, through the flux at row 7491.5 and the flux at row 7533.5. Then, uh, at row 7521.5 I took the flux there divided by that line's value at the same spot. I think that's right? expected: 1.10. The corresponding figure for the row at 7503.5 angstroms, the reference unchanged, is 1.01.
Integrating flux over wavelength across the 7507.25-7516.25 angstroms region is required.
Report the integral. 39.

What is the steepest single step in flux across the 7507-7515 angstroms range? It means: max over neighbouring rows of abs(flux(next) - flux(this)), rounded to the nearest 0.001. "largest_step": 0.110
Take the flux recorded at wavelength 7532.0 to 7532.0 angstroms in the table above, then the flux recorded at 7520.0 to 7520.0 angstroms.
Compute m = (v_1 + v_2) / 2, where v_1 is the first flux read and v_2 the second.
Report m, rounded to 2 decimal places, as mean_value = 3.98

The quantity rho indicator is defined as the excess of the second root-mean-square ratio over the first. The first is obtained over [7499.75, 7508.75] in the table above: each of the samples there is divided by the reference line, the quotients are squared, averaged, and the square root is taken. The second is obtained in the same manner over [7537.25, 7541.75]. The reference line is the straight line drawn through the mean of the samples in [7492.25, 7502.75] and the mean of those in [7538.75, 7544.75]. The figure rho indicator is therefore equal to -0.068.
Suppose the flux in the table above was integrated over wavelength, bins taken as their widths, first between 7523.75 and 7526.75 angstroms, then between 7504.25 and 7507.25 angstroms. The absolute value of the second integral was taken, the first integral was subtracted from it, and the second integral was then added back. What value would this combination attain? 14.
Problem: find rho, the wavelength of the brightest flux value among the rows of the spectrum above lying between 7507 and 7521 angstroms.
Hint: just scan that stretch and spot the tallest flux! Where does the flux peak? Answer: 7508.0 angstroms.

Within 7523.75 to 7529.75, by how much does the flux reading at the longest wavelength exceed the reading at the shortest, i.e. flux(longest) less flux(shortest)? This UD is -0.29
